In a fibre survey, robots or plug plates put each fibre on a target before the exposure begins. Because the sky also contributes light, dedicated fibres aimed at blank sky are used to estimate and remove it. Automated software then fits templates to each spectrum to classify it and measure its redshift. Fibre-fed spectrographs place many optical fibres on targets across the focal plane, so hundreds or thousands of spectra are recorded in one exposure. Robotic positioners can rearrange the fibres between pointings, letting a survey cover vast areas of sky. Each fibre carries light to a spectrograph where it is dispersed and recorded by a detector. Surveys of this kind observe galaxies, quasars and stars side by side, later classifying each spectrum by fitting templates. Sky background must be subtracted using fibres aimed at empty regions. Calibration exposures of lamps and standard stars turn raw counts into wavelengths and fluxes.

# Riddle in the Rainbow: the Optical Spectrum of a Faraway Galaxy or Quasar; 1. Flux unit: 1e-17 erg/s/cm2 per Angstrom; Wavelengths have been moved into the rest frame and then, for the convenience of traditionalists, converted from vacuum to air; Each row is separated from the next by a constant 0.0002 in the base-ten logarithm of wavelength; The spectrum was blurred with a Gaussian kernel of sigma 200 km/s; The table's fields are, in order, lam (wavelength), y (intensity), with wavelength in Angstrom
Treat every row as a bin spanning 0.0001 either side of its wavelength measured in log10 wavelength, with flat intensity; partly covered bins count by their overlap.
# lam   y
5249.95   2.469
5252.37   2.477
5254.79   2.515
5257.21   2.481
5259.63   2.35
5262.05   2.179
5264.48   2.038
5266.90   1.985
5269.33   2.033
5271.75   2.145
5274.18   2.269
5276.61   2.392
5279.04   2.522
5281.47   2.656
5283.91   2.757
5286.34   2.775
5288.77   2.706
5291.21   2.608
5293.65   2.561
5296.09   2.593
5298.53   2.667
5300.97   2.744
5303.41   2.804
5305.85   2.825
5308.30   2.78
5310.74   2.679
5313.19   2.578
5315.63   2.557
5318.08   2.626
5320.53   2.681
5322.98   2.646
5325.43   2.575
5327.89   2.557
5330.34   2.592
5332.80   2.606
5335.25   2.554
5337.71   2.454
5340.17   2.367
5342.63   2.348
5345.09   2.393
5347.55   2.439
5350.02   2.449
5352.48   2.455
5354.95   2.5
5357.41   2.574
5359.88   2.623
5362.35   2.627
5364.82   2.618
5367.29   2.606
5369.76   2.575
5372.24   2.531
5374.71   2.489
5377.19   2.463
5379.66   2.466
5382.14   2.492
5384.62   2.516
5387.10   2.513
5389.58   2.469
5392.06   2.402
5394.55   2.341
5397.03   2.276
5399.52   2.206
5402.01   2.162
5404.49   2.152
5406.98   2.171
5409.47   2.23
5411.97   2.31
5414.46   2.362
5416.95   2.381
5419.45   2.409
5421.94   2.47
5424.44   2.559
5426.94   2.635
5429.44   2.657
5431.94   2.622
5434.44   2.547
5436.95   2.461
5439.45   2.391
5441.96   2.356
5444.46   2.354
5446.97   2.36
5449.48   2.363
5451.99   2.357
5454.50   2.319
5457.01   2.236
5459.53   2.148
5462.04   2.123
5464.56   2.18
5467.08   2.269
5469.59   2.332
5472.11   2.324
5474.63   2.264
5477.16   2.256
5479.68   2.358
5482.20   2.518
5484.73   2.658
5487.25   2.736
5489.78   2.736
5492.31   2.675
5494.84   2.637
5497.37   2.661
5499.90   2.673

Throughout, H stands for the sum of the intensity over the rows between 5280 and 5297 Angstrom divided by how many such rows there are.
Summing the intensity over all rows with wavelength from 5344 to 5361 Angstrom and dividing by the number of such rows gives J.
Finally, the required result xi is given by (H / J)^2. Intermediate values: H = 2.7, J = 2.5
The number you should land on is 1.15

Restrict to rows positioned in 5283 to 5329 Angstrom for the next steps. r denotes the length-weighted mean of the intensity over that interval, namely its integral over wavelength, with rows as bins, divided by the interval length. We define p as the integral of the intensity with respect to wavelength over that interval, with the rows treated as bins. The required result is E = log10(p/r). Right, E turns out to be 1.66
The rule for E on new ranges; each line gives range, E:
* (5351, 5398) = 1.67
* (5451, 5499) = 1.68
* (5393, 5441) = 1.68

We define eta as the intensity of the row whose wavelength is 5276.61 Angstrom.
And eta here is 2.392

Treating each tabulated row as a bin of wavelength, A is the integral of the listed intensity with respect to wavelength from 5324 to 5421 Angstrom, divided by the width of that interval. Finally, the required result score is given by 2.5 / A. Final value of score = 1.02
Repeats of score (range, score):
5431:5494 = 1.04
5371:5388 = 1.00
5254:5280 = 1.11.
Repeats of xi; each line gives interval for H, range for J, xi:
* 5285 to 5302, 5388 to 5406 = 1.36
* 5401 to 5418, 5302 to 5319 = 0.70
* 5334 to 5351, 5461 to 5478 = 1.17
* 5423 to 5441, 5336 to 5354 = 1.12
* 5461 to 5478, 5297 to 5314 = 0.68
